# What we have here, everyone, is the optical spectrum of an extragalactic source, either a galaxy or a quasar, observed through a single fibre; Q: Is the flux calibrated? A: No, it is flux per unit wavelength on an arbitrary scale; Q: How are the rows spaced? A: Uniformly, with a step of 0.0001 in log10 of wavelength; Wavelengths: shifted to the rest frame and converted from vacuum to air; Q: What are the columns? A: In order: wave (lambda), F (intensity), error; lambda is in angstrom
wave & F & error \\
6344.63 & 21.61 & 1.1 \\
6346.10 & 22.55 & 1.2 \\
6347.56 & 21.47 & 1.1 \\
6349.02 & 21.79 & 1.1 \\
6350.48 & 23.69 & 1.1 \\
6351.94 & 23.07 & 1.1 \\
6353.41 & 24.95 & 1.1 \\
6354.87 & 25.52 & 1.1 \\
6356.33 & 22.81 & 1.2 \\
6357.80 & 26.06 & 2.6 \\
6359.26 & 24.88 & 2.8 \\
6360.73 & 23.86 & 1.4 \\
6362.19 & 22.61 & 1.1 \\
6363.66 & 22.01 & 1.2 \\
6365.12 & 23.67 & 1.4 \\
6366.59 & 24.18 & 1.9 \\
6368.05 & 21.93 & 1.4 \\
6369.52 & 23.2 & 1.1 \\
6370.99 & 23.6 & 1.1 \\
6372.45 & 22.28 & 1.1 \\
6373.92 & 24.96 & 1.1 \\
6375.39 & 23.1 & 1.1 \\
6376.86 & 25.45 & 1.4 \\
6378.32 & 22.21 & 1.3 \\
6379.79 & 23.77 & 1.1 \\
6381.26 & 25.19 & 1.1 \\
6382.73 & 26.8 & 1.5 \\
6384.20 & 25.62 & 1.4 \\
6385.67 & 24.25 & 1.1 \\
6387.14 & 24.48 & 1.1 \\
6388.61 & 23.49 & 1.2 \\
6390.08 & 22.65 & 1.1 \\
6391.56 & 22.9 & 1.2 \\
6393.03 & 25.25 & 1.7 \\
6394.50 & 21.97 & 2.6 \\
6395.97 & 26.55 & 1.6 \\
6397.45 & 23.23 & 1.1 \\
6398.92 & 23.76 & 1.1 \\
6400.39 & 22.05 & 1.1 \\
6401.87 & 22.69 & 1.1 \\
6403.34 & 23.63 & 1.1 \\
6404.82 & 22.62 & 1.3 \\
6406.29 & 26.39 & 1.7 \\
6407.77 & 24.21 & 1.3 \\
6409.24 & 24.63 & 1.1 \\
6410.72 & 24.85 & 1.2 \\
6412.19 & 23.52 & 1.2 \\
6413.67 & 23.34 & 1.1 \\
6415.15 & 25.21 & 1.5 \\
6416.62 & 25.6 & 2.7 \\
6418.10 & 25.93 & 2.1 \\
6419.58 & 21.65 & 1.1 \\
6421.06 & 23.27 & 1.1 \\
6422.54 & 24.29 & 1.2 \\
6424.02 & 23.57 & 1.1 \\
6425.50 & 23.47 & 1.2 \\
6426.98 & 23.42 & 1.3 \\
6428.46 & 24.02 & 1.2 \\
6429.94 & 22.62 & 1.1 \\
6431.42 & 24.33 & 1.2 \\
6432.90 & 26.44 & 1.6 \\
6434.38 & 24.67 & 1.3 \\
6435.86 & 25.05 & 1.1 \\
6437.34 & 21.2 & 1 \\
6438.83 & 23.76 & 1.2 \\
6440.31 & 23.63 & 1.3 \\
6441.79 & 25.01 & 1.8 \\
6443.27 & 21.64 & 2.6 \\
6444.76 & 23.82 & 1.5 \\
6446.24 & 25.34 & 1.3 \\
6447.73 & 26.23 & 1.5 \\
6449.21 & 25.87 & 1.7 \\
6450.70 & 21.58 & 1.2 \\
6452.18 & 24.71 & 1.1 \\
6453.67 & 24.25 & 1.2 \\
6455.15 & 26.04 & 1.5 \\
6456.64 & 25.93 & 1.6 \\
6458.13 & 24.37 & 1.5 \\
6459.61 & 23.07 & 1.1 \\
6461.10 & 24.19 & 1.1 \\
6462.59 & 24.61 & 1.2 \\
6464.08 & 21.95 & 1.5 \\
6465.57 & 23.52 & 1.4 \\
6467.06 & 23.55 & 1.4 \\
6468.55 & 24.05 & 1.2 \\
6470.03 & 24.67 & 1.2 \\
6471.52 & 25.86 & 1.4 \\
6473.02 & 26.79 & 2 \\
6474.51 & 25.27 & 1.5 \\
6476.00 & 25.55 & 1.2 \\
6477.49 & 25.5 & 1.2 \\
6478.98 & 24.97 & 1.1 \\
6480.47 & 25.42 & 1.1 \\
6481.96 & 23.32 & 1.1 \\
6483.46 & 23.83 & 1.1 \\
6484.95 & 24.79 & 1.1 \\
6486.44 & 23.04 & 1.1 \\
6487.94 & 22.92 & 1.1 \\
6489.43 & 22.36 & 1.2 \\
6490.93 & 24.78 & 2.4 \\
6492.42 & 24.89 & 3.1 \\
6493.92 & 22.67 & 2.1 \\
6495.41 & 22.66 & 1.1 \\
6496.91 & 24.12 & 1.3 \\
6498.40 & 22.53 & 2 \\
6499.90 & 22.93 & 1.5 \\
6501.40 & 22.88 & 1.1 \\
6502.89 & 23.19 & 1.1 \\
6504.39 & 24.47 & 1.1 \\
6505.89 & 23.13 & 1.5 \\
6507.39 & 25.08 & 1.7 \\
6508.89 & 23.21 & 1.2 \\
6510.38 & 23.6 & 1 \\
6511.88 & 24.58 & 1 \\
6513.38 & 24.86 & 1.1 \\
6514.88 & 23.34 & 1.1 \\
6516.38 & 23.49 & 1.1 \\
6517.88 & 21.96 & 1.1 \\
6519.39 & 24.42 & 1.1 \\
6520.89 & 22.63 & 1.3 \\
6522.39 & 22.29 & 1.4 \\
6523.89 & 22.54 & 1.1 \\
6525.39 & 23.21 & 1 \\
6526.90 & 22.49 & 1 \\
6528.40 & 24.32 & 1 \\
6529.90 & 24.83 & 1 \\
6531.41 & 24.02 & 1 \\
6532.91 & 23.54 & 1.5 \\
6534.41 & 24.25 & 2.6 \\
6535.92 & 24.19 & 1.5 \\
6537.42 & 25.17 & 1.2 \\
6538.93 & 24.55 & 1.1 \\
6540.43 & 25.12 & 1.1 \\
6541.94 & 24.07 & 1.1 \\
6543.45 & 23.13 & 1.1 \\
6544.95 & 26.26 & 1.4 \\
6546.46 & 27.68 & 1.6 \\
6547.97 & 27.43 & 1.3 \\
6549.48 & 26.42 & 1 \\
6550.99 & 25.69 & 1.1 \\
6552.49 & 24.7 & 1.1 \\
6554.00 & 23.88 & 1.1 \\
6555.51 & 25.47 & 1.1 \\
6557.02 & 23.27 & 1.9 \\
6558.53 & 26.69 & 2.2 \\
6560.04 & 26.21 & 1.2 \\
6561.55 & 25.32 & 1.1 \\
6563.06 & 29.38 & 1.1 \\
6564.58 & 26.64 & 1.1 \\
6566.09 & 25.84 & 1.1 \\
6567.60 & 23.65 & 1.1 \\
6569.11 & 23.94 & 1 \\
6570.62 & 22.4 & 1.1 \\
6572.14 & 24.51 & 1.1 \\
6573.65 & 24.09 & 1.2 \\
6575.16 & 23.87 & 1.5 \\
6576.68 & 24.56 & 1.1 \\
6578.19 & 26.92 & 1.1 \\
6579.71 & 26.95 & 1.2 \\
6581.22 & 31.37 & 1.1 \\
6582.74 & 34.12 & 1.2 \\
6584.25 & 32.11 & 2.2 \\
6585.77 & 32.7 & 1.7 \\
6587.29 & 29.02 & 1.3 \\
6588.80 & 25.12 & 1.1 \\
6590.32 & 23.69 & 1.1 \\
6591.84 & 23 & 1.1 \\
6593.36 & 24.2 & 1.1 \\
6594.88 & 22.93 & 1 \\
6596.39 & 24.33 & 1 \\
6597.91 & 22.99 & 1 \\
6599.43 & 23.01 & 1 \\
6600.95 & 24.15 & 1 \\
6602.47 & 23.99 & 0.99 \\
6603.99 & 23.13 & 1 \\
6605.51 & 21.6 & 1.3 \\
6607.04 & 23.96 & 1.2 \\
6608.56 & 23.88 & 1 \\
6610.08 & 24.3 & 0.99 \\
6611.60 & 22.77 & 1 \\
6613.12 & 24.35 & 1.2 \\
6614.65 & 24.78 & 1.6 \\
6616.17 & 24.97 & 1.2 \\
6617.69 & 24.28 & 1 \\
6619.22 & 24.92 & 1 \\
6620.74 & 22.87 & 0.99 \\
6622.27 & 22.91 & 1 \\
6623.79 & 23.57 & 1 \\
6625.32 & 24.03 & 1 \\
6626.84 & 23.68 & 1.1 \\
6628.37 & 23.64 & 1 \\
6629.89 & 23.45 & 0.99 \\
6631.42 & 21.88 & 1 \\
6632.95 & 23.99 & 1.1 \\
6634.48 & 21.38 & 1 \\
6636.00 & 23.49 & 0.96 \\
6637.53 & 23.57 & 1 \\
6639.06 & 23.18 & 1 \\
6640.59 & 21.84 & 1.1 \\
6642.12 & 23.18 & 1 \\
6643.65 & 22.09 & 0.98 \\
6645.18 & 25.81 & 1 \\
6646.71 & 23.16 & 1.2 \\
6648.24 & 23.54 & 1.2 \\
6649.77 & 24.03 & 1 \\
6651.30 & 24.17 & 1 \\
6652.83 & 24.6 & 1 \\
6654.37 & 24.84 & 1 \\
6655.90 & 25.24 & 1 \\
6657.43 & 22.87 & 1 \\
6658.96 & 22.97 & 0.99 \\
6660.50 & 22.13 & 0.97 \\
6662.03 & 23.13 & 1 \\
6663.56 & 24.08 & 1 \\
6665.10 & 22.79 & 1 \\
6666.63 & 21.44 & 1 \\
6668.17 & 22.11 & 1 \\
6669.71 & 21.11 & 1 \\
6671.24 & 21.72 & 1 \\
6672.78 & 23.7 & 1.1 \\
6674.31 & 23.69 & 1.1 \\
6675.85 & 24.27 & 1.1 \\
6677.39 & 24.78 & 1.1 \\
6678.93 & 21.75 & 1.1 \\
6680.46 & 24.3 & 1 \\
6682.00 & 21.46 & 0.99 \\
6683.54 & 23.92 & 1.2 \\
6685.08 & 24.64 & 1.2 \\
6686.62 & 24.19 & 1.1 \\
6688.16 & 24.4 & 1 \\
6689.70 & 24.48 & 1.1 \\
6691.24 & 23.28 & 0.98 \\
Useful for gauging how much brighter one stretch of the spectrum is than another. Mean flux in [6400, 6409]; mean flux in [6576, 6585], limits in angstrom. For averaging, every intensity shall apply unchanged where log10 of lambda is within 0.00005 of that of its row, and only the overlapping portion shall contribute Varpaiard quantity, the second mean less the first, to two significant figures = 5.7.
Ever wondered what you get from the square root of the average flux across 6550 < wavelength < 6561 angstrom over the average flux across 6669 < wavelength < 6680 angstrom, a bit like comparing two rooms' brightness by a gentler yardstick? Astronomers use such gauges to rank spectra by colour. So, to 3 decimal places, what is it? 1.045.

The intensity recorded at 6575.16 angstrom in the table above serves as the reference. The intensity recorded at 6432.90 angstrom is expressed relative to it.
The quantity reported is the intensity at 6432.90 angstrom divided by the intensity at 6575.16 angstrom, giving 1.11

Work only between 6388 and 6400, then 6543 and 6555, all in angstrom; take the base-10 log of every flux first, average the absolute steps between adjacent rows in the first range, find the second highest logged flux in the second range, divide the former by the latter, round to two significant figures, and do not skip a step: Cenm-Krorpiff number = 0.027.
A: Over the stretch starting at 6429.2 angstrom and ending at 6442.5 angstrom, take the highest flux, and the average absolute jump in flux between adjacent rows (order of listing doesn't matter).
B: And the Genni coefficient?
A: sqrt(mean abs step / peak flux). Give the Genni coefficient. 0.26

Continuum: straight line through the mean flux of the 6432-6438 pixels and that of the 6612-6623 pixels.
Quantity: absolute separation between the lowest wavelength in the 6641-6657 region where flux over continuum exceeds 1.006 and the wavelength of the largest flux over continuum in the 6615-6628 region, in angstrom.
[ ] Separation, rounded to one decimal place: 29.0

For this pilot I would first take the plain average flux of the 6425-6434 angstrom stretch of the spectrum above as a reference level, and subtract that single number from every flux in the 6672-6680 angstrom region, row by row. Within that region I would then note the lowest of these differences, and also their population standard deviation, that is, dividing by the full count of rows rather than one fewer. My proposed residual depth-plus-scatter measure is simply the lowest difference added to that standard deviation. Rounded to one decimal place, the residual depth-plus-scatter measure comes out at -1.3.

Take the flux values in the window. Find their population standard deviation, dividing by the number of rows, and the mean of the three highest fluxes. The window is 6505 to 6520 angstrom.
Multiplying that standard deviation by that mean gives 23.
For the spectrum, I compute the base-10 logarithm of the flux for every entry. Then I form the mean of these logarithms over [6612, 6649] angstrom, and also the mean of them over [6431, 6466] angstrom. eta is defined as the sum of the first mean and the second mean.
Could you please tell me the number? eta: 2.75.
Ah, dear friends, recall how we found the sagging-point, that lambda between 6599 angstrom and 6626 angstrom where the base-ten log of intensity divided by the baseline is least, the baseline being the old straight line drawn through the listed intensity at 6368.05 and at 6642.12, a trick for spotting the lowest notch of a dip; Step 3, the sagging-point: 6605.51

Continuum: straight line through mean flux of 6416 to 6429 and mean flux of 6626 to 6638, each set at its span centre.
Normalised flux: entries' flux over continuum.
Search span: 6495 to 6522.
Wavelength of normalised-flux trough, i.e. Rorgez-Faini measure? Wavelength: 6517.88 angstrom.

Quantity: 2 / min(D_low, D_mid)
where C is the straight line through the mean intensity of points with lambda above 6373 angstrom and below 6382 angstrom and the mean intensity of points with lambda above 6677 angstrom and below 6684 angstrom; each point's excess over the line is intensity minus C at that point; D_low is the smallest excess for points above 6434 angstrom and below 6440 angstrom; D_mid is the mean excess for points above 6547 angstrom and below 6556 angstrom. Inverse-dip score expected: -0.7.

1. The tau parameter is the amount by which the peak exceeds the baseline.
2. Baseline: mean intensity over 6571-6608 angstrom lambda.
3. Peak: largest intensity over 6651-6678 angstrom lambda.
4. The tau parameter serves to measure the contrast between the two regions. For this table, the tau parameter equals -0.4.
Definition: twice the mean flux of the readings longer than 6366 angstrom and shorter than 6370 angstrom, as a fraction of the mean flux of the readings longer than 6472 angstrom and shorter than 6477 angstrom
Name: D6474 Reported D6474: 1.79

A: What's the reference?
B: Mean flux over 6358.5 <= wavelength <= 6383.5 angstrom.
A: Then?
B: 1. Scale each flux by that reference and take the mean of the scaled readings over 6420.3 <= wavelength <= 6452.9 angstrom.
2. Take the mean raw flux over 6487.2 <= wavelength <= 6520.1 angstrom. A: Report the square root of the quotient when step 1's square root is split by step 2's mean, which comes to 0.207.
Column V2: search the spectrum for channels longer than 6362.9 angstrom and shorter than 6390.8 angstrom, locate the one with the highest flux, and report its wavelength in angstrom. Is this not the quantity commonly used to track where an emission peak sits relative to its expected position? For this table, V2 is 6382.73 angstrom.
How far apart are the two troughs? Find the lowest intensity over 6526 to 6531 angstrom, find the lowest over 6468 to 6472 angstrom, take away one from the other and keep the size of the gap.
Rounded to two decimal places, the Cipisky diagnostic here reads 1.56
